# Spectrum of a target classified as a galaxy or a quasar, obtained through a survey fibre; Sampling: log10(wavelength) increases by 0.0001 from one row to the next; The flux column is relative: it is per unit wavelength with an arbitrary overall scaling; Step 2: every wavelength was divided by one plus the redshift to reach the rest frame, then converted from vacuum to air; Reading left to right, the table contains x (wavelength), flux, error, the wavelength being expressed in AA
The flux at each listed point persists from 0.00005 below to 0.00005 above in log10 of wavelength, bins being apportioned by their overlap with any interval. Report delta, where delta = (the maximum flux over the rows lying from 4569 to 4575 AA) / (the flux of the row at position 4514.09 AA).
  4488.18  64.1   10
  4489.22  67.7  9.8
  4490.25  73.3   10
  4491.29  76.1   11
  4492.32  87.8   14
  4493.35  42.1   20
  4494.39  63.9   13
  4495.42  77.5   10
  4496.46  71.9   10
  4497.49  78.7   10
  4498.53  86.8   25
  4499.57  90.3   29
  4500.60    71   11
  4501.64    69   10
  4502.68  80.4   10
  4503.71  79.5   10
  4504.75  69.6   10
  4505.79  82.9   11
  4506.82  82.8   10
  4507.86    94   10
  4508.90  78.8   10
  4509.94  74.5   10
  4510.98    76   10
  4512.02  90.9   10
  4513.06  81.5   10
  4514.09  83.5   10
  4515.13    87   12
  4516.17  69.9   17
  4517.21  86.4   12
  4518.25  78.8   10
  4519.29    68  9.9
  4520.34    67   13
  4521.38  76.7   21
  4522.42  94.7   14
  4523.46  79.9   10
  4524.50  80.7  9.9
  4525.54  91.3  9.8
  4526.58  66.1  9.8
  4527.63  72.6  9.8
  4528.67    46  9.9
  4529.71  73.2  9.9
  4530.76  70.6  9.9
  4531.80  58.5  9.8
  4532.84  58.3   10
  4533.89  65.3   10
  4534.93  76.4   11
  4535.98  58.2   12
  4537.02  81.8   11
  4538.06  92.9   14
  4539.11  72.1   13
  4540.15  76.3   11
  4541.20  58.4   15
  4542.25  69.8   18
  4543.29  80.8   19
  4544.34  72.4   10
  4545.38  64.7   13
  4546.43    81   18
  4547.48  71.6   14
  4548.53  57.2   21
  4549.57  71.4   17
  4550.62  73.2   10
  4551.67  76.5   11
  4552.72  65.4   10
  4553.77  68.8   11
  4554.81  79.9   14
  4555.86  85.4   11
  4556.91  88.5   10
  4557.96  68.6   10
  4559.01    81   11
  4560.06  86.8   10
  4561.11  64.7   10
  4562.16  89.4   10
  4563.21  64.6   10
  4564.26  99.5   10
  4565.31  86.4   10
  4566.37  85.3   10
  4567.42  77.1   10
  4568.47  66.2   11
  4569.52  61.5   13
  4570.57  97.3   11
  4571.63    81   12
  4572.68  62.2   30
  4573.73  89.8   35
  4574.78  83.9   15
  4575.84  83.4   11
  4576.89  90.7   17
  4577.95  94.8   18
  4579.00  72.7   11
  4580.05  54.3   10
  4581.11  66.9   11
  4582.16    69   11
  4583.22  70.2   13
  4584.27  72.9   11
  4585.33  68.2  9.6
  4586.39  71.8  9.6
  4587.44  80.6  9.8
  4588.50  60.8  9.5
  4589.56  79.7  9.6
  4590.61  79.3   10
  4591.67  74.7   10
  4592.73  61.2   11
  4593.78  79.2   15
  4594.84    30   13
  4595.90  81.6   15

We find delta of 1.17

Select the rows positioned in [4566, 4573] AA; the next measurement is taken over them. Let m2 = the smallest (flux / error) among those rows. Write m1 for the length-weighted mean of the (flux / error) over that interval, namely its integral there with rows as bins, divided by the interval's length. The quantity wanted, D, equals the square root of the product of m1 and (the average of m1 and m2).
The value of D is 5.3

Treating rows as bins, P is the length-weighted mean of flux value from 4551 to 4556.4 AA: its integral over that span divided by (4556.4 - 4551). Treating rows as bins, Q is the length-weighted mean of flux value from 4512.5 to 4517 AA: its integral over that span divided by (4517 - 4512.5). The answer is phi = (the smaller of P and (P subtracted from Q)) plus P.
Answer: 81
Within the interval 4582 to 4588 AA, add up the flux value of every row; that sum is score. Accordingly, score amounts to 433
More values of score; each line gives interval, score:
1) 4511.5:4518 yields 499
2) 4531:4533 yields 117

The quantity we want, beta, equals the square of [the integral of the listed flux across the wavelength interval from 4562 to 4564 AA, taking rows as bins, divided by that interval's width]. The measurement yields 6049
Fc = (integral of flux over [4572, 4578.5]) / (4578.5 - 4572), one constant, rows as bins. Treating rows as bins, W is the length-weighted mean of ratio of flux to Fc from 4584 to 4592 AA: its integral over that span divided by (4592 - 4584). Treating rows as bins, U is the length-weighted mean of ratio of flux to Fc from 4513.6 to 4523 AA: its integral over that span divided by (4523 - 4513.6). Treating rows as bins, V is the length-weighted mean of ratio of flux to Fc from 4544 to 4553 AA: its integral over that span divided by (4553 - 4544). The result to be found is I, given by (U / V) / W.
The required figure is 1.28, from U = 0.94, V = 0.838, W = 0.874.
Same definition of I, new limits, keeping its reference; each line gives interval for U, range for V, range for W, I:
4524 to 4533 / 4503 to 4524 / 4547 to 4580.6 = 0.93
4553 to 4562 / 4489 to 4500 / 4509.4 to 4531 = 1.15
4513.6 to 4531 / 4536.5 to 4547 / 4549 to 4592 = 1.11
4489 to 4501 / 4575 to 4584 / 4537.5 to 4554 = 1.15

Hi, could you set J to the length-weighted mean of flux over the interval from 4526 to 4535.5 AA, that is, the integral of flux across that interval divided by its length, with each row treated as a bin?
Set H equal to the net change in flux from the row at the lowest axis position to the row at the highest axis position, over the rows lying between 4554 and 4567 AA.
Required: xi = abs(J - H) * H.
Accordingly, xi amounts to 324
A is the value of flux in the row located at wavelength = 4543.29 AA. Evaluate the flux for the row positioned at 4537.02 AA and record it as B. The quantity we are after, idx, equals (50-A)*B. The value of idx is -2519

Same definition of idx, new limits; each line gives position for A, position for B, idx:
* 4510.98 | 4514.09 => -2171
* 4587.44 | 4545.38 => -1980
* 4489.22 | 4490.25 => -1297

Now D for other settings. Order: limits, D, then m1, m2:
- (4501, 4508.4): 7.6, 7.8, 7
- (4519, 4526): 6.0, 6.8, 4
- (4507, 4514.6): 8.1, 8.3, 7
